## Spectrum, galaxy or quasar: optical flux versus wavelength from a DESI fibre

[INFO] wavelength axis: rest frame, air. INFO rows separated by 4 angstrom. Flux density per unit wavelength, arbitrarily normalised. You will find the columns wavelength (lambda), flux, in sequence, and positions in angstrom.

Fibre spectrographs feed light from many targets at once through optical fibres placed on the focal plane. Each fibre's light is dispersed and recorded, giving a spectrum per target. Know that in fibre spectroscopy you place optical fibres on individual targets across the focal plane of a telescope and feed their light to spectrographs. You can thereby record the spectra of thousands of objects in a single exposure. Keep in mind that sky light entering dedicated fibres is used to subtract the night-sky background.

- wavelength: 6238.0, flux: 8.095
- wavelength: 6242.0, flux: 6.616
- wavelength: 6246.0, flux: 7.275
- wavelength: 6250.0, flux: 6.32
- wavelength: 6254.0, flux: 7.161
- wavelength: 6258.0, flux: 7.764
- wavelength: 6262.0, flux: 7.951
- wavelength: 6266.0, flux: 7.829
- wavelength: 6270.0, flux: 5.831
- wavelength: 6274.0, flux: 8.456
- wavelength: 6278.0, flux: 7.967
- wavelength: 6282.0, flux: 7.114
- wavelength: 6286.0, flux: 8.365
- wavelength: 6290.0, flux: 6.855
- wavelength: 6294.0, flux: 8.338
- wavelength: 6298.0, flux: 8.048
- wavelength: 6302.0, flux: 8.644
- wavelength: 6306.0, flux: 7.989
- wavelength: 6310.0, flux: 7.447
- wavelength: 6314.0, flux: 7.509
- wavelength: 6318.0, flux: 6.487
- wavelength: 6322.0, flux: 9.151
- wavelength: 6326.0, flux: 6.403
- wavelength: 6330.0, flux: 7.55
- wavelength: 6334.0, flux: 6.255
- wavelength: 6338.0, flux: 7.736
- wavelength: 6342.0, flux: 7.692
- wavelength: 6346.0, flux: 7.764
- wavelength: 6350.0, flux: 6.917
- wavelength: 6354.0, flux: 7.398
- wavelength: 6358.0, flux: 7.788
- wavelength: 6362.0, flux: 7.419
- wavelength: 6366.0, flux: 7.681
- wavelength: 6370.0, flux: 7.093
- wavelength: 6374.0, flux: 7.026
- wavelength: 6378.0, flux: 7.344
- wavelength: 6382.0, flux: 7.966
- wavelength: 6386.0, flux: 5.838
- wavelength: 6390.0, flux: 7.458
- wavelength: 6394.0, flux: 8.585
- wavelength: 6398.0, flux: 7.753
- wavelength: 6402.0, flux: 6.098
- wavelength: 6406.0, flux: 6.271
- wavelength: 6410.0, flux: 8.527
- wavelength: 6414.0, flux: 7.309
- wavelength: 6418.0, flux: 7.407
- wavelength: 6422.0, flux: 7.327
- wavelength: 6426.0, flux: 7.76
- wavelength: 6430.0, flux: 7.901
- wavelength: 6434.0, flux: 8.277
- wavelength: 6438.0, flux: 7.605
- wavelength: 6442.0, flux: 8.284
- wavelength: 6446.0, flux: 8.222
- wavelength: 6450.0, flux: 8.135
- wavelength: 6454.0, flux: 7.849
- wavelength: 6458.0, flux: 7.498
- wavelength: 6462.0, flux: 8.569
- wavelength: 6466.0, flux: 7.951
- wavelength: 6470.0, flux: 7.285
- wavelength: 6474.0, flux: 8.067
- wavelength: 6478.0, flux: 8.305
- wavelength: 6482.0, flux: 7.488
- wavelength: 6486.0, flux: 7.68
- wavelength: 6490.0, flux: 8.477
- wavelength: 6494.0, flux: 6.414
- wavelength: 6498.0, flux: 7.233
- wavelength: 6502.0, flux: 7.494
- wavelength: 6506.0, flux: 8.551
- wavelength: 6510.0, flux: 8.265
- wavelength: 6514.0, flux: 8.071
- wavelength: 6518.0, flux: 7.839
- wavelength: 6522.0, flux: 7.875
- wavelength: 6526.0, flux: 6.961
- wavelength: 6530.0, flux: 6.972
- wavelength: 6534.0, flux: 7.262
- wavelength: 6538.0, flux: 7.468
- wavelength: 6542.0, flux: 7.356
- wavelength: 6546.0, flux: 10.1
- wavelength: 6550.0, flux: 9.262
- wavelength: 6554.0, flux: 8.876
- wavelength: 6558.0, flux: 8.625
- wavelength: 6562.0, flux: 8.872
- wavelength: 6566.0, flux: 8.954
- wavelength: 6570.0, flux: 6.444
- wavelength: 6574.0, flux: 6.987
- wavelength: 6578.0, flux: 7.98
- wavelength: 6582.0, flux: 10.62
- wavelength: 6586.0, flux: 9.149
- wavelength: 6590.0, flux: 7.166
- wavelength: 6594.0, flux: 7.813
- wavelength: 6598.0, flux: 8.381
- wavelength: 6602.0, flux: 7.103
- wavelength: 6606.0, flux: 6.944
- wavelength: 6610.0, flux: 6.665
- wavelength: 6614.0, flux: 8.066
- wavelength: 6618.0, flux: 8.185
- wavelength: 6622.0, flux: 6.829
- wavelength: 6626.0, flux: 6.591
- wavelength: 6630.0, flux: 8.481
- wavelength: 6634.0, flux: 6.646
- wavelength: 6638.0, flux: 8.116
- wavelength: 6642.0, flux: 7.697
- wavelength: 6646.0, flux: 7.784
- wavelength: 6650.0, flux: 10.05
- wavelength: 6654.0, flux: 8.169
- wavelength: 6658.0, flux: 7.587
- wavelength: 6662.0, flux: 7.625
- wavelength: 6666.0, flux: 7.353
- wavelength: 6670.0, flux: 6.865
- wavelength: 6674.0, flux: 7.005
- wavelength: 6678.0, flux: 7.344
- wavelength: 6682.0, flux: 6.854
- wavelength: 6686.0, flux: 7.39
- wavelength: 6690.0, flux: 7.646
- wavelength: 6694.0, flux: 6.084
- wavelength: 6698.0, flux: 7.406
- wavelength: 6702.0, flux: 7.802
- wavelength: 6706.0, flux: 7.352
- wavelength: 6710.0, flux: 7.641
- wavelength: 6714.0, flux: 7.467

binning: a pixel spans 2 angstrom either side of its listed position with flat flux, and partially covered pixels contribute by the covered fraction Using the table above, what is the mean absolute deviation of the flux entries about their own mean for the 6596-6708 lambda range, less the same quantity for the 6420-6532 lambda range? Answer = 0.16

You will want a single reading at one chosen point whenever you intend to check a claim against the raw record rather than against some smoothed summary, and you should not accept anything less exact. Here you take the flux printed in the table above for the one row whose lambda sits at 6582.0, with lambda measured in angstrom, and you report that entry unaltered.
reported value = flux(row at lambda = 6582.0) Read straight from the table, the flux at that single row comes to 10.62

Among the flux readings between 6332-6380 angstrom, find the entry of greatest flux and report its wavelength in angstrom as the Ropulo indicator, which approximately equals 6358.0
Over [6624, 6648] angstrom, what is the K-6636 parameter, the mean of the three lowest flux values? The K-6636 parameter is 6.98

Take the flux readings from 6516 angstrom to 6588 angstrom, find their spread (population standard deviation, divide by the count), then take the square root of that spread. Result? 1.07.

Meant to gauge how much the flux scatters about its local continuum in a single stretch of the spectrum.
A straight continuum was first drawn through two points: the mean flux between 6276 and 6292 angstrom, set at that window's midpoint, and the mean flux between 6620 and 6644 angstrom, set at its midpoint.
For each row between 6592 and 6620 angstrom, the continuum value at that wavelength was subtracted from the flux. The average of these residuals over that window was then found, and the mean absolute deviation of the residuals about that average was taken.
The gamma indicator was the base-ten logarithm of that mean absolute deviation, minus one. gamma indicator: -1.23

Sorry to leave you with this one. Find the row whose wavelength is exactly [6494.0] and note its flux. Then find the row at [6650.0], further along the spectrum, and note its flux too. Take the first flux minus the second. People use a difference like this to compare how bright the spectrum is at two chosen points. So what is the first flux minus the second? -3.6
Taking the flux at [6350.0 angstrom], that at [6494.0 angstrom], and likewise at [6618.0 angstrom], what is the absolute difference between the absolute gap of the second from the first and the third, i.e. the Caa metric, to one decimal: 7.7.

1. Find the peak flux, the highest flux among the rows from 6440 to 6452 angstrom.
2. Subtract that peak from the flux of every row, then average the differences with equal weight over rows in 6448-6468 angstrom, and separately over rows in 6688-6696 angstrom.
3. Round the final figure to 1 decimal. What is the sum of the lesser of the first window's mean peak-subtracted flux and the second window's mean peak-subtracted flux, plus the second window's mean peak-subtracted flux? -2.8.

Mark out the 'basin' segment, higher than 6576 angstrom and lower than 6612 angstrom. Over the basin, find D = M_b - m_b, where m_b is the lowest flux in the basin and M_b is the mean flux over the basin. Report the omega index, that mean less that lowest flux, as 1.3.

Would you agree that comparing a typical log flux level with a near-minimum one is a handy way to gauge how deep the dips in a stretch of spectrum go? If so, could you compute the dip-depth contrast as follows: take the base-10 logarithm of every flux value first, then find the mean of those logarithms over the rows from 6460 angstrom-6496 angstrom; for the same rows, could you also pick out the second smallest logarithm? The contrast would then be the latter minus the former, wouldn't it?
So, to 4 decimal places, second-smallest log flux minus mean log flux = -0.0283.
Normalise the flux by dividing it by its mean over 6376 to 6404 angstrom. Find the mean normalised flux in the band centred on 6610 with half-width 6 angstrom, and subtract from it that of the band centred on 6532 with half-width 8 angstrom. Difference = 0.01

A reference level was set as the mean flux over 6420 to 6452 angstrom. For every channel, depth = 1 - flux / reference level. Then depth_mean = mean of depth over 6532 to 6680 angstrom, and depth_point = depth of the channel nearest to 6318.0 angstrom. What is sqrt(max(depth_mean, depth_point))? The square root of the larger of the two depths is 0.43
